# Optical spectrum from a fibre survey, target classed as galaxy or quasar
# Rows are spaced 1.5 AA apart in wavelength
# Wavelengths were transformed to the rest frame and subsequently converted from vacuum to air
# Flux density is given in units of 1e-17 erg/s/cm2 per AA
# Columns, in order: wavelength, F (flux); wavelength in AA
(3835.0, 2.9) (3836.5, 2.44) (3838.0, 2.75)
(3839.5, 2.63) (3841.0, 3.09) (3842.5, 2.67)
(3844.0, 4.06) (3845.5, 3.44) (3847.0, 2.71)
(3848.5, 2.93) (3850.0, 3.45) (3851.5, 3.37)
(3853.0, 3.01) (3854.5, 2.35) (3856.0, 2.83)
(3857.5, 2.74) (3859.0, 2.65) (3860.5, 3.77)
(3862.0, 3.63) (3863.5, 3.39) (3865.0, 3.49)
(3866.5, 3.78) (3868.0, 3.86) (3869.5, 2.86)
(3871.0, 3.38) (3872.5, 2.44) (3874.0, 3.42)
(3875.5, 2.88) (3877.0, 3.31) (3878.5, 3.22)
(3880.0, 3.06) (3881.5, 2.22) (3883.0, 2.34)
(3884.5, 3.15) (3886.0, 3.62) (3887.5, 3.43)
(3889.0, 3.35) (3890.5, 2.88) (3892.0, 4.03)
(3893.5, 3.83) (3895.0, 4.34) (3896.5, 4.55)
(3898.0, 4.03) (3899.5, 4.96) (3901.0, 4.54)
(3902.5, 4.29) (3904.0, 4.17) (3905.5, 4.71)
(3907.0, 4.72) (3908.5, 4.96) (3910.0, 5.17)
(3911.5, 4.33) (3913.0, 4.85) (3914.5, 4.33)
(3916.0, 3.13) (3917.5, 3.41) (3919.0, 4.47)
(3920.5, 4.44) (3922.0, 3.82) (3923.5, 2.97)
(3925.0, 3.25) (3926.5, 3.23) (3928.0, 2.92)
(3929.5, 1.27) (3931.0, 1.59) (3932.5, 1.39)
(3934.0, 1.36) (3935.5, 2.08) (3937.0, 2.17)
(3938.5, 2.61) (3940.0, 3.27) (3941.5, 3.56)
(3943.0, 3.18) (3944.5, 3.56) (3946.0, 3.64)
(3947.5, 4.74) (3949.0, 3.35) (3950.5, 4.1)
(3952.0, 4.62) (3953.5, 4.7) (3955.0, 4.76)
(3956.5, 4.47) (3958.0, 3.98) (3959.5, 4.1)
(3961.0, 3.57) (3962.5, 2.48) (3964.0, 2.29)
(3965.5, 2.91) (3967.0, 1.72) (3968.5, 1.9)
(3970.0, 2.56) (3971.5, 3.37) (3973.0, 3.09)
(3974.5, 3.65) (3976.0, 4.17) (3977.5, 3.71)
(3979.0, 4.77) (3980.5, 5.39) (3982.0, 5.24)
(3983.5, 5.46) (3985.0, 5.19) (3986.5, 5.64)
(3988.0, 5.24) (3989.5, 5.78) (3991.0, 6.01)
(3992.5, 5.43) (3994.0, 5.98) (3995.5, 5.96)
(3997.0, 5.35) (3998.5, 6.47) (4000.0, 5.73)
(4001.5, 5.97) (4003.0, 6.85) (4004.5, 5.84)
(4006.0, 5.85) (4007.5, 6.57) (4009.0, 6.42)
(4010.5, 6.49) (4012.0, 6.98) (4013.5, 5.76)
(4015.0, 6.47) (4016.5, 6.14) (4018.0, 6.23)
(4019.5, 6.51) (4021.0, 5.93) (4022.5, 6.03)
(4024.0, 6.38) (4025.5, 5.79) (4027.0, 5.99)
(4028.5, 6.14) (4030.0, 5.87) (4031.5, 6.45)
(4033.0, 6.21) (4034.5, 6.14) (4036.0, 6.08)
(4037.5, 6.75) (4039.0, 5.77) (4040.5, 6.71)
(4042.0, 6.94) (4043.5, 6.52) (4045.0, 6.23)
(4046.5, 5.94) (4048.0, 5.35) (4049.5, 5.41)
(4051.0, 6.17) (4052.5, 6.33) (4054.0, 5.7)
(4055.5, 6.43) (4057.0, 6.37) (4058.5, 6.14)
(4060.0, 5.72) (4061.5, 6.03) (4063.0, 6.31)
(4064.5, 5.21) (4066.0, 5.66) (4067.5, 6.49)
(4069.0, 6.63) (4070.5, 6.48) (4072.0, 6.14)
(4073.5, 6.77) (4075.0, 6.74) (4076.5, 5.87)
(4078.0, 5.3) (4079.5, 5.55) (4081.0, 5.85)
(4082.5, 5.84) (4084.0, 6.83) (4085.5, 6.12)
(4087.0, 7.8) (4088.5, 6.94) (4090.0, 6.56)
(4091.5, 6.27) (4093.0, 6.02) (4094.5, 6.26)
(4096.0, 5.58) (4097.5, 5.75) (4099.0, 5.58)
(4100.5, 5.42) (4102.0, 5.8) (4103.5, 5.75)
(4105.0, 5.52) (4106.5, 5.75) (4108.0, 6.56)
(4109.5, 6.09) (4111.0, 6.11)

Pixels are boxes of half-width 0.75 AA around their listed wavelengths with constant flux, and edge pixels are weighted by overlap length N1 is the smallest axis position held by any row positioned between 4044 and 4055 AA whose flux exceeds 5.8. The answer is 4045.0 AA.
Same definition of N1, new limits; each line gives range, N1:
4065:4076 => 4067.5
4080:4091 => 4081.0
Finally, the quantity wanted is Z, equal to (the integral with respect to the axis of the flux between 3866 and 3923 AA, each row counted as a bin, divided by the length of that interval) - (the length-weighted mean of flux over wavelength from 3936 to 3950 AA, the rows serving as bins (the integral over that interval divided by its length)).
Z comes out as 0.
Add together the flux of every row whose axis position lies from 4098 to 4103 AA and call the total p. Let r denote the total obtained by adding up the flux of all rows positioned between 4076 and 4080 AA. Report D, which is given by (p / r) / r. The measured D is 0.060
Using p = 17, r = 17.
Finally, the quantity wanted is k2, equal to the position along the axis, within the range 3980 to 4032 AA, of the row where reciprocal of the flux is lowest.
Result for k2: 4012.0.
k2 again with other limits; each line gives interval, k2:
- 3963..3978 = 3976.0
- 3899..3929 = 3910.0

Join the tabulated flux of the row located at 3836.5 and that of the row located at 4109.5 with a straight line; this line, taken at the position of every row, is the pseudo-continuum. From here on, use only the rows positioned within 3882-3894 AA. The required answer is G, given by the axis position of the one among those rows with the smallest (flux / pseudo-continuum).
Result 3883.0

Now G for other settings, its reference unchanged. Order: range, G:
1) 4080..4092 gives 4082.5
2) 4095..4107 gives 4100.5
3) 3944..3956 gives 3949.0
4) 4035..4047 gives 4039.0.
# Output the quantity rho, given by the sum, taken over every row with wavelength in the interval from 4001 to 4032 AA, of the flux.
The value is 131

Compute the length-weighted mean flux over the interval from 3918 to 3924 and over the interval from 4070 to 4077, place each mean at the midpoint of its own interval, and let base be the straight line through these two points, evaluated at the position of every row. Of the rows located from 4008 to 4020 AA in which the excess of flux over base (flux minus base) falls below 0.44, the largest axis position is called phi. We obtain 4013.5 AA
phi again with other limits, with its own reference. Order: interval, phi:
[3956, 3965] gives 3964.0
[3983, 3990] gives 3988.0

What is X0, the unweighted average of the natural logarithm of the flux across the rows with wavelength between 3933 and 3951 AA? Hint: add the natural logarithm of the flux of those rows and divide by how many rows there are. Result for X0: 1.1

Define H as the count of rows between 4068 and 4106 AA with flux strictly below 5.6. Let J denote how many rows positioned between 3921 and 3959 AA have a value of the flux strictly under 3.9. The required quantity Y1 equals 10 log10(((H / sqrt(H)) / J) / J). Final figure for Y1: -21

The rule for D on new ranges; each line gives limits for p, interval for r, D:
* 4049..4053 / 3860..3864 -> 0.154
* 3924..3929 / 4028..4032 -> 0.028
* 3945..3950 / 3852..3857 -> 0.175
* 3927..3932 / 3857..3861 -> 0.069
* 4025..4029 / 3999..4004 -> 0.052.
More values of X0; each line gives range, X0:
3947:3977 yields 1.2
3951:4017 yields 1.5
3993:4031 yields 1.8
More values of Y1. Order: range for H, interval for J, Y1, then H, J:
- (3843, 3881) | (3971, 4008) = -5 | 25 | 4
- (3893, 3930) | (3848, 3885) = -21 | 25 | 25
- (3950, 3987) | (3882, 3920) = -12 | 24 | 9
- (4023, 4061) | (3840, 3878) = -26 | 2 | 24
